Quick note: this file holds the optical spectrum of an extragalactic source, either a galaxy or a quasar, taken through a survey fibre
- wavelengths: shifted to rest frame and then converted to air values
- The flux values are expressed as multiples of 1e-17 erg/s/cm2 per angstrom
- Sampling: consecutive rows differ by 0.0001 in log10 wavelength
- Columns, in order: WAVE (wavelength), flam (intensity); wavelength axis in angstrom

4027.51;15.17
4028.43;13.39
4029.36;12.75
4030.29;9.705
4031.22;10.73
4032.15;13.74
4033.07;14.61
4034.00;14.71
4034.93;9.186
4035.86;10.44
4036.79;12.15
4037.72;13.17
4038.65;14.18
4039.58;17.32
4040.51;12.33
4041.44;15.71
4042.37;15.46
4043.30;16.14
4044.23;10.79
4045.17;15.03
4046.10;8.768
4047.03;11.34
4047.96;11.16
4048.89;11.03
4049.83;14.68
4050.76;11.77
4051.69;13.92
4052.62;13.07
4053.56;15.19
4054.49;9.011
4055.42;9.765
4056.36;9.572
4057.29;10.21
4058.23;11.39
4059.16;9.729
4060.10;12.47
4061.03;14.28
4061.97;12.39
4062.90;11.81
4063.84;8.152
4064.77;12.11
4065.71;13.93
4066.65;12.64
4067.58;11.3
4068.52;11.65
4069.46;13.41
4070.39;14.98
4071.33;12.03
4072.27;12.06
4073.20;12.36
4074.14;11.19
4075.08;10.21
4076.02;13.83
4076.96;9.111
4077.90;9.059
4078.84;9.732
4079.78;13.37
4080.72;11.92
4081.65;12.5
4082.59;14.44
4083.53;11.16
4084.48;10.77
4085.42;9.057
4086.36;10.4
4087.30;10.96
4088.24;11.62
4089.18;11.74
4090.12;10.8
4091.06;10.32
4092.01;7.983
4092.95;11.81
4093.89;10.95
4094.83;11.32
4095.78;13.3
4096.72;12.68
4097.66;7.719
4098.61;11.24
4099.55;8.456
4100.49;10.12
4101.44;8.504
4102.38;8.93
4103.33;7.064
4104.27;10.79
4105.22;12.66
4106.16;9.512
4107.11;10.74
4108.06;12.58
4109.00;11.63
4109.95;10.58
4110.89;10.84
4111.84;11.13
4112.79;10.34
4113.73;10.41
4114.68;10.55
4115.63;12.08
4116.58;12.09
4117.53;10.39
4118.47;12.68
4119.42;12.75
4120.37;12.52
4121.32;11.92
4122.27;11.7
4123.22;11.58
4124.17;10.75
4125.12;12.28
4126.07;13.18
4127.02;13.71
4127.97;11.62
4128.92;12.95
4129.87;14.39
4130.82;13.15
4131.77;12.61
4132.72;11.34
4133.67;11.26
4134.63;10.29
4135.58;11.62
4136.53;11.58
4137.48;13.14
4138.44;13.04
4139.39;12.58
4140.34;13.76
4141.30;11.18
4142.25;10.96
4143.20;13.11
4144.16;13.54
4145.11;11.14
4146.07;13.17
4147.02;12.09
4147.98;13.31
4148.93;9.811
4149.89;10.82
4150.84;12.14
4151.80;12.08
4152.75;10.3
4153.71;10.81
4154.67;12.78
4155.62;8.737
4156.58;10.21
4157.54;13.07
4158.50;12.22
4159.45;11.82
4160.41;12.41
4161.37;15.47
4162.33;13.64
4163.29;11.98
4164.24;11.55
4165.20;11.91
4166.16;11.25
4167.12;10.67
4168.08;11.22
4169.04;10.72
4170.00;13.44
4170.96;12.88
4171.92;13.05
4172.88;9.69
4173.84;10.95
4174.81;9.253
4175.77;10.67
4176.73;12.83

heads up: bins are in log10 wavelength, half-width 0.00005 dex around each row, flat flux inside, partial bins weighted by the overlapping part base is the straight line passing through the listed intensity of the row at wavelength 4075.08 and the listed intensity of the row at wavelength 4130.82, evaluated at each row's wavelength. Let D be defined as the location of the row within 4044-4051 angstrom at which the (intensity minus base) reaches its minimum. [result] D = 4046.10 angstrom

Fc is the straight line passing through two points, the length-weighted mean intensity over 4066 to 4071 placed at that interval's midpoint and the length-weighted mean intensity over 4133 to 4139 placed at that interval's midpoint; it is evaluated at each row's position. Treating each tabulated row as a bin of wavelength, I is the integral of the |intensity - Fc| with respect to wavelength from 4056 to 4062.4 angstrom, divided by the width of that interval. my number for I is 1.9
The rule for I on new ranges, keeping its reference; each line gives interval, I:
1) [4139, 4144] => 1.2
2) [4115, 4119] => 0.6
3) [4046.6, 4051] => 1.8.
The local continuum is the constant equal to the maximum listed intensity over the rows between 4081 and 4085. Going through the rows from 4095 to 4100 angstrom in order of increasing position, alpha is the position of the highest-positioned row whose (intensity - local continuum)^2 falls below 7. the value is 4096.72 angstrom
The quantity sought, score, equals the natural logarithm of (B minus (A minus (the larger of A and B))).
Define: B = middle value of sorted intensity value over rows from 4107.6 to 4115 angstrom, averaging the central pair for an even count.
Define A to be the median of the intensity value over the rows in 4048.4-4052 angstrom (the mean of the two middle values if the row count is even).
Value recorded 2.37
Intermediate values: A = 12.8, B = 10.7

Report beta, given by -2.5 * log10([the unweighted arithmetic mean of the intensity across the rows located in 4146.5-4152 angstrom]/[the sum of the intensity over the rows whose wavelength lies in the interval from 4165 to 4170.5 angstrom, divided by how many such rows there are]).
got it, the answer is -0.02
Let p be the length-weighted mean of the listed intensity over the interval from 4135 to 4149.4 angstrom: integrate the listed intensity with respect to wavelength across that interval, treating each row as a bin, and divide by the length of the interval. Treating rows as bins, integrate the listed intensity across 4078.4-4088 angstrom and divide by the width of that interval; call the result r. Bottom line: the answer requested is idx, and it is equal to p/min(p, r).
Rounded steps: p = 12.3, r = 11.4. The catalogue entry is 1.07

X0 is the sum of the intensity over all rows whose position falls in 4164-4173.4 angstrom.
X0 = 116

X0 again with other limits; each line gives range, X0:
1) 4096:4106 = 98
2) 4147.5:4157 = 111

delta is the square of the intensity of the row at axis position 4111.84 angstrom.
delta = 124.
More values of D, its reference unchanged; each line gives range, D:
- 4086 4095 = 4092.01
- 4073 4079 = 4077.90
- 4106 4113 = 4106.16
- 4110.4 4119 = 4117.53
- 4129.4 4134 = 4133.67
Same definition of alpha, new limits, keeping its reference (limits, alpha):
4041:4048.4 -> 4045.17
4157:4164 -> 4163.29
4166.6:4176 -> 4171.92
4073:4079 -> 4076.02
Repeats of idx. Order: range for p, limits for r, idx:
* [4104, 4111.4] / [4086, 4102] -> 1.06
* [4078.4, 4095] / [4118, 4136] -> 1.00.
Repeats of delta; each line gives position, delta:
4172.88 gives 94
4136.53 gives 134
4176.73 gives 165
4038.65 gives 201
